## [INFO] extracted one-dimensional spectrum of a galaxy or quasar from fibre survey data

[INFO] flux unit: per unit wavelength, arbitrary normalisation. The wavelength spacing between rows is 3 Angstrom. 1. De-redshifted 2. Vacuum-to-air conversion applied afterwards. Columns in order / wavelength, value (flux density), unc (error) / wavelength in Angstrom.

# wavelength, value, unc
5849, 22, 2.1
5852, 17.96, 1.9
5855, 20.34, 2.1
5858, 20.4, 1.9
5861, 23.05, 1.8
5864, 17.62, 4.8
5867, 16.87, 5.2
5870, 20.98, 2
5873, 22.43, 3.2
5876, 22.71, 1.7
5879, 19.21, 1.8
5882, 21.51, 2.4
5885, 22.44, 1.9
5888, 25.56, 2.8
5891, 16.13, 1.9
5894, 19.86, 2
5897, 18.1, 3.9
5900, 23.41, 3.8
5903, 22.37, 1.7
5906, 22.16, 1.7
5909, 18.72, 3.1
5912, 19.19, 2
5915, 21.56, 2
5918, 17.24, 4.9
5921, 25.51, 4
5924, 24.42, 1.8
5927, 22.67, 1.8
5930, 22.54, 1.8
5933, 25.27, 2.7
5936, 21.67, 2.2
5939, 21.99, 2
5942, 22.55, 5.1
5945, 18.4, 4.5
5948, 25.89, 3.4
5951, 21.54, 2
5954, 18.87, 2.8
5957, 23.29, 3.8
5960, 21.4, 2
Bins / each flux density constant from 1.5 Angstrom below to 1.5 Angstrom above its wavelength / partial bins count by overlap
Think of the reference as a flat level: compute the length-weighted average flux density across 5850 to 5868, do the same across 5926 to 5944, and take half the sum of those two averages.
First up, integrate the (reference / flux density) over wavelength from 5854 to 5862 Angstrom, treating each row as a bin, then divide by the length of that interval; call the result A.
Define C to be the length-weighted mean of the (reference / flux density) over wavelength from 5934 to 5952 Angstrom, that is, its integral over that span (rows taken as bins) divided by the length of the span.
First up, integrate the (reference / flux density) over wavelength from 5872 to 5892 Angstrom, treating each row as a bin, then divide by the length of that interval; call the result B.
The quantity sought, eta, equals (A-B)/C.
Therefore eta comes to 0.00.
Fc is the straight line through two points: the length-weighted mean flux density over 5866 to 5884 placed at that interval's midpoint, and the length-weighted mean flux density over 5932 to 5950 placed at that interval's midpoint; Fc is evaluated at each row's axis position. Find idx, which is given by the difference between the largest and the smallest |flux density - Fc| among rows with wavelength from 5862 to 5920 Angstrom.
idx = 4.79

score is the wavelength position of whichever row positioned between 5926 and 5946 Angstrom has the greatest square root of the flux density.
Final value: 5933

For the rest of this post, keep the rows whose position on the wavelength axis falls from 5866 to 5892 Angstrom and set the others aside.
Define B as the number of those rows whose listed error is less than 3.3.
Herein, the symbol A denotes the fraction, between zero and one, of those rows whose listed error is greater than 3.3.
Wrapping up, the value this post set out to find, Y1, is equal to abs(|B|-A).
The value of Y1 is 7.9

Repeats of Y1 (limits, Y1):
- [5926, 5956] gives 6.7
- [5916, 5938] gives 4.7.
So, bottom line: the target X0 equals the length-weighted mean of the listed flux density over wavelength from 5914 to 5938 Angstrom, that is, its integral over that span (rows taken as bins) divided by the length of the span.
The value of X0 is 22.6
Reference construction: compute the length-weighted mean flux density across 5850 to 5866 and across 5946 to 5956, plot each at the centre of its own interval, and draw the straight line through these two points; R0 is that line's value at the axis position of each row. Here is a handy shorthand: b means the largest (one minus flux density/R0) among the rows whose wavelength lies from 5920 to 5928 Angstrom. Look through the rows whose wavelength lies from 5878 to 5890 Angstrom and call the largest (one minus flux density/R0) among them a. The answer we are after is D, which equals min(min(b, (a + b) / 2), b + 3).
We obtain -0.06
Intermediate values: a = 0.05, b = -0.06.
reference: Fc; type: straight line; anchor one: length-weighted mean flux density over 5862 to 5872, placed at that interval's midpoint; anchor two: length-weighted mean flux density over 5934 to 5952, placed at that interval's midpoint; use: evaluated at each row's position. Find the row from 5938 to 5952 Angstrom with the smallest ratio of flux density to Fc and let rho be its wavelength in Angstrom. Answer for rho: 5945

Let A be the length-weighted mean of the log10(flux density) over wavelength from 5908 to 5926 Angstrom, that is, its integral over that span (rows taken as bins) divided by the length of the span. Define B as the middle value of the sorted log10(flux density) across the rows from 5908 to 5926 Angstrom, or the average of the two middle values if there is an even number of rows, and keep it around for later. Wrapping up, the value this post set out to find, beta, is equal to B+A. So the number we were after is 2.63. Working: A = 1.32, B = 1.31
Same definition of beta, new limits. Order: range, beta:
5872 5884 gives 2.67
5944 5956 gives 2.63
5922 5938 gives 2.72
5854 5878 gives 2.63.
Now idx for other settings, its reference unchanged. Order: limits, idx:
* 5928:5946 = 4.23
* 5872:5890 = 3.89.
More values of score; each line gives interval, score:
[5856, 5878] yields 5861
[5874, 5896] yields 5888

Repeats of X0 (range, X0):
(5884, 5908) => 21.2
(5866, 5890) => 21.4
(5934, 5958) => 21.8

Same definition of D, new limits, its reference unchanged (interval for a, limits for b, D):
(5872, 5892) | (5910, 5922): 0.19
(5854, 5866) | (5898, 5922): 0.15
